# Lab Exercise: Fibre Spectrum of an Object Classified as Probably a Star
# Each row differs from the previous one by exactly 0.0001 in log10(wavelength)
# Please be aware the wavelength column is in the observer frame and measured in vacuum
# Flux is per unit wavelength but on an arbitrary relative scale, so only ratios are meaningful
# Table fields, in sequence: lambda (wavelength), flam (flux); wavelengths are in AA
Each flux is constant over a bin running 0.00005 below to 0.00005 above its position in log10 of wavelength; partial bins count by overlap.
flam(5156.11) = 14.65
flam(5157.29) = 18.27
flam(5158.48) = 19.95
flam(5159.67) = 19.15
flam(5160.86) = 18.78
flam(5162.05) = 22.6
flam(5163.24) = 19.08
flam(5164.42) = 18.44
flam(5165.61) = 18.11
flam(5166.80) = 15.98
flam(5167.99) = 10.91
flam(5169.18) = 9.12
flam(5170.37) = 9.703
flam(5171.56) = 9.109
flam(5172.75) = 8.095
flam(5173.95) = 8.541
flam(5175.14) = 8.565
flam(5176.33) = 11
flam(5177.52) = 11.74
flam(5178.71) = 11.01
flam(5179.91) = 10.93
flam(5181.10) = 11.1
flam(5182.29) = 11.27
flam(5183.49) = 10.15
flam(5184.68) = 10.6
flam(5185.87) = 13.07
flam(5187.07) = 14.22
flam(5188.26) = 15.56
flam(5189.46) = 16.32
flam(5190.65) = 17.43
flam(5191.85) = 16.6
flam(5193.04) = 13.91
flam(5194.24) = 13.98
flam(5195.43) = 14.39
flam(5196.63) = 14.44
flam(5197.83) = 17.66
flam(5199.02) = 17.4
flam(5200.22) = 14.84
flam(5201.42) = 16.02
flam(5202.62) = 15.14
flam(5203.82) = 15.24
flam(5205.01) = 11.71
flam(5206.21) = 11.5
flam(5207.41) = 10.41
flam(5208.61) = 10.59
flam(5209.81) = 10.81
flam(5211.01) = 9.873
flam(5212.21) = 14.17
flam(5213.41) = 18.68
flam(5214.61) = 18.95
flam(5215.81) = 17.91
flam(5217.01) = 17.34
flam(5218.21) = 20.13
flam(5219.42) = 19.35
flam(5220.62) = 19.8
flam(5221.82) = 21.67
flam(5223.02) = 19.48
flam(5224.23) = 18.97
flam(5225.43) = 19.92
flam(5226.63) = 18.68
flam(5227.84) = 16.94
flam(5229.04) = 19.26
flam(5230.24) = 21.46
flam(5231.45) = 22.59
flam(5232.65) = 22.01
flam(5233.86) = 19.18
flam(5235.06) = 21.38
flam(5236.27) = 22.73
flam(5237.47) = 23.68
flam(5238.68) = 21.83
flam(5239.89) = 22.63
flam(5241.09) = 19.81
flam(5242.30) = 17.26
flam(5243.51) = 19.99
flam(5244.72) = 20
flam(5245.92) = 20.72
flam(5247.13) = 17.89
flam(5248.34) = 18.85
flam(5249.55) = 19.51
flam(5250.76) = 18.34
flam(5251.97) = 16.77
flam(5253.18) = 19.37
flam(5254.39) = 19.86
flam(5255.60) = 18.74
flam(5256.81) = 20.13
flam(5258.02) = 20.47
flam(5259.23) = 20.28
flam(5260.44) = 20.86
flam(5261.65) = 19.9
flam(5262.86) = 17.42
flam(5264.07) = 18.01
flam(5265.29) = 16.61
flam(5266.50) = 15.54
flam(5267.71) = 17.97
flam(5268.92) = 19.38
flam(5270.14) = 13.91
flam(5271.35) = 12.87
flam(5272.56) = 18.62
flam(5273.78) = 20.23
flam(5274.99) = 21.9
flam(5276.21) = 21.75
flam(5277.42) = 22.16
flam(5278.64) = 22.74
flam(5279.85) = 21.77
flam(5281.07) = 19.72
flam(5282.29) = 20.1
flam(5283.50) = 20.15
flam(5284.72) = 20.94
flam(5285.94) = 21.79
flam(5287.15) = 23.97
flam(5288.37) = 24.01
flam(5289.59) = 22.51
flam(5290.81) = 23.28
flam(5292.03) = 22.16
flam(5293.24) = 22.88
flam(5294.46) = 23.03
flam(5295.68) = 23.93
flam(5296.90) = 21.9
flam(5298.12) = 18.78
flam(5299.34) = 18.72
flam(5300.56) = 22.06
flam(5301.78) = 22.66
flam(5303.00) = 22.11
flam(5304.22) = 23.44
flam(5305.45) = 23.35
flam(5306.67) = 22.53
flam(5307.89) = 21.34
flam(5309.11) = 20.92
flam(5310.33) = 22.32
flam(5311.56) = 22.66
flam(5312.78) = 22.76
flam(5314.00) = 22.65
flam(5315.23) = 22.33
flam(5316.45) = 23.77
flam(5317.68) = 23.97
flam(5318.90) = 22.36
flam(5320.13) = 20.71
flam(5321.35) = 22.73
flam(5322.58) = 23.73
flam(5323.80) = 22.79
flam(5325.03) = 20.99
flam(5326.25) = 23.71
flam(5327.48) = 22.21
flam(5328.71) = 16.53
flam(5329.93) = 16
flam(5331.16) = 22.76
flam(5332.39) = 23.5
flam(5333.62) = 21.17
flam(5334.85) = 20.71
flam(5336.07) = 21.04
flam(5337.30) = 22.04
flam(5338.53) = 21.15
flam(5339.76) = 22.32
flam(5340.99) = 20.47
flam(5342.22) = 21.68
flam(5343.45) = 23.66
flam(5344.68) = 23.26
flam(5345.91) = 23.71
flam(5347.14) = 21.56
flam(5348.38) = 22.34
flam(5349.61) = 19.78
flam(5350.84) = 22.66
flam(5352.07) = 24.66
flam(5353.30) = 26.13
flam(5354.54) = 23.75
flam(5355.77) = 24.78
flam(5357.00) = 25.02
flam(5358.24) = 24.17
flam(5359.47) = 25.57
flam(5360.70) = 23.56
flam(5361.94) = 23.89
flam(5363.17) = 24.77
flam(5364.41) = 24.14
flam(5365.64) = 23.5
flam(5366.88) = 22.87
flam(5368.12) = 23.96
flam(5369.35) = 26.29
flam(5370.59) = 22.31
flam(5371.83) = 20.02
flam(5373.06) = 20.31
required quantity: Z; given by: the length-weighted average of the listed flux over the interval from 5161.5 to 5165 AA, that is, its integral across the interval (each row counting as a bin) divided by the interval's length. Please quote 20.1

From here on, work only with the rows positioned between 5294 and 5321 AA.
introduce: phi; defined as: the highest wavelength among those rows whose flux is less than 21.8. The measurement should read 5320.13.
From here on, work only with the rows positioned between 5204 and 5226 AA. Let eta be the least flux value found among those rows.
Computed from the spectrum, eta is 9.873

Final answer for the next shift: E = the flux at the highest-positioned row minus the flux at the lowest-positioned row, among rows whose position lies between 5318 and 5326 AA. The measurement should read -1.4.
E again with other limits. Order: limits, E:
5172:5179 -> 2.9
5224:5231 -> 2.5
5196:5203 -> 0.7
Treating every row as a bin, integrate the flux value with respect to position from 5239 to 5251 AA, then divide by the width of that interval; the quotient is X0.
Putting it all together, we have 19.6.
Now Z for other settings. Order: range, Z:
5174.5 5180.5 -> 10.6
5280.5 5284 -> 20.0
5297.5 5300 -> 18.8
